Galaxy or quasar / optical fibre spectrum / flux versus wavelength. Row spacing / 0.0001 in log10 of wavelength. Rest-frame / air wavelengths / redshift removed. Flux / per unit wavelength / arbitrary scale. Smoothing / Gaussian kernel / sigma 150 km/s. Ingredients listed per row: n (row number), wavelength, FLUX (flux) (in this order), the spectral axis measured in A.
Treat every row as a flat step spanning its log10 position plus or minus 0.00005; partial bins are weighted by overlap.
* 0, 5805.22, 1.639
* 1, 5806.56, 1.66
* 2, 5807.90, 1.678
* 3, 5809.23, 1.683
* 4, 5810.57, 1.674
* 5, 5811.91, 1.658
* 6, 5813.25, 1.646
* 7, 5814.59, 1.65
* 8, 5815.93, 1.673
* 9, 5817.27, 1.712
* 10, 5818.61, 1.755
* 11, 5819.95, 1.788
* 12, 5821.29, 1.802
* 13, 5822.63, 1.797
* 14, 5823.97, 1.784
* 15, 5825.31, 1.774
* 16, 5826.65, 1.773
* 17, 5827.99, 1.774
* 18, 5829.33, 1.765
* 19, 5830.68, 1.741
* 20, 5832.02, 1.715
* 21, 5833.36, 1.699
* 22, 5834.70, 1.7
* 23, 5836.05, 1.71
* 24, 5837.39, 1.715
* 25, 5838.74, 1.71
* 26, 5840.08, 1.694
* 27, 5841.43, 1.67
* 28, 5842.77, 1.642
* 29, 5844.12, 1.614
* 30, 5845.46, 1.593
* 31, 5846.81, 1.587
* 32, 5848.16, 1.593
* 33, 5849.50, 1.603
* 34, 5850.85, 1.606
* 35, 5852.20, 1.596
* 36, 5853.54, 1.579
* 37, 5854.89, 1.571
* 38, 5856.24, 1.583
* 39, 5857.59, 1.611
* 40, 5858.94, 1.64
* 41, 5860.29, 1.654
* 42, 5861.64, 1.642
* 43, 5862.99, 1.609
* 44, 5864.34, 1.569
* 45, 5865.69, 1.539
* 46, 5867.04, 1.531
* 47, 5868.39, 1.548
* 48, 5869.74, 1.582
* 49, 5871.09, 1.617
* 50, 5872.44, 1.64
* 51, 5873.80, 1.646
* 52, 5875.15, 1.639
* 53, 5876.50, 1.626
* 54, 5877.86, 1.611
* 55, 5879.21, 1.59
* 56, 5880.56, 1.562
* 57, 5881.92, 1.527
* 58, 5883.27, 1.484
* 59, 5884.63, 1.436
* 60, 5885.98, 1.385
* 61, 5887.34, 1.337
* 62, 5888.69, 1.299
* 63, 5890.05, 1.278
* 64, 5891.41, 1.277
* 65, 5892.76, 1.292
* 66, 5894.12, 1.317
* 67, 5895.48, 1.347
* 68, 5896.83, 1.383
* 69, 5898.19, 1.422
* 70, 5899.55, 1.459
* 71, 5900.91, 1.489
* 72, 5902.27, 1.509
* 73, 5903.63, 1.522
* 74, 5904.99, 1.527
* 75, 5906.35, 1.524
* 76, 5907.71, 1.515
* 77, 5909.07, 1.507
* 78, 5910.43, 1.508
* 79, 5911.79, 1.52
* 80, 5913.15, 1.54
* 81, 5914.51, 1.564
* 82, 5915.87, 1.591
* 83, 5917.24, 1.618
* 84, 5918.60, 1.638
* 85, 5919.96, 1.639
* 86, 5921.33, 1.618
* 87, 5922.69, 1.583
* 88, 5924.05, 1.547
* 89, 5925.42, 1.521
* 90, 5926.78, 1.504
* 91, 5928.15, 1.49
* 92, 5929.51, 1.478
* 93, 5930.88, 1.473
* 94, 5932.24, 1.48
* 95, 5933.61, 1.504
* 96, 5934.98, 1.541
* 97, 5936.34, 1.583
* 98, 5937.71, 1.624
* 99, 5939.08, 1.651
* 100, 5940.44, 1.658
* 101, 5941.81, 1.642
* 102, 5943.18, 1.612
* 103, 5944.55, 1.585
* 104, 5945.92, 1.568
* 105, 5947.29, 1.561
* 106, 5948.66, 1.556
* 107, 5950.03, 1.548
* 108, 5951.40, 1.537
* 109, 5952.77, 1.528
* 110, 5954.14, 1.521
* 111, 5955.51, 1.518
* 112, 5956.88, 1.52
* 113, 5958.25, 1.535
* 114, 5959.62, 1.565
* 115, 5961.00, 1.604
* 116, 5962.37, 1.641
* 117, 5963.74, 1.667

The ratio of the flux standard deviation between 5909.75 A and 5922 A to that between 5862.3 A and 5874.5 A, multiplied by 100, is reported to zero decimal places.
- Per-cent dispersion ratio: 117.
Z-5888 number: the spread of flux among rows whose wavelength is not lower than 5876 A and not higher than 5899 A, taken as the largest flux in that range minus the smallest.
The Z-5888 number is 0.35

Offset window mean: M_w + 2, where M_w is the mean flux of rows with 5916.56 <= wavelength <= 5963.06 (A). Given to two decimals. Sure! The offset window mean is 3.56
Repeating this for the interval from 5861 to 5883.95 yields 3.59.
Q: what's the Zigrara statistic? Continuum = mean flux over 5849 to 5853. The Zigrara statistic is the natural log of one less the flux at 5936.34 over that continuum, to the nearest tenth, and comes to -4.5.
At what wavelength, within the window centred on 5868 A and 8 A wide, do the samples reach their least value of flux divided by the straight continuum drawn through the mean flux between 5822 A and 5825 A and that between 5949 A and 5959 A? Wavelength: 5867.04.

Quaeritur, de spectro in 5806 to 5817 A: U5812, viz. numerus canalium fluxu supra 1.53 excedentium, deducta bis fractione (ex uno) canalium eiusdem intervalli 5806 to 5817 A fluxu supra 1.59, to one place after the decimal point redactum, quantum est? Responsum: 6.0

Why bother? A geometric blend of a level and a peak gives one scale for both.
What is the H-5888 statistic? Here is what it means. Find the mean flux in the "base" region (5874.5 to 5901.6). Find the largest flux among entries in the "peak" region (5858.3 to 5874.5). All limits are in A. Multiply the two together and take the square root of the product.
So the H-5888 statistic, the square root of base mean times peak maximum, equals 1.542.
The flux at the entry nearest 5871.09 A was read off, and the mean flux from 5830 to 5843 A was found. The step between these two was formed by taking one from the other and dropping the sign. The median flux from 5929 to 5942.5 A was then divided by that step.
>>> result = 19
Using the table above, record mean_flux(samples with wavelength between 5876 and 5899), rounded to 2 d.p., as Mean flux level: 1.42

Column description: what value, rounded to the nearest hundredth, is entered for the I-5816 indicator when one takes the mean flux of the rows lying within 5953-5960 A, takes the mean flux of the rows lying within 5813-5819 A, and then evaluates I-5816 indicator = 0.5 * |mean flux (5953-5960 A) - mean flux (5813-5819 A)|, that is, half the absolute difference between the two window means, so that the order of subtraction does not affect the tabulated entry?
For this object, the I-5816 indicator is 0.08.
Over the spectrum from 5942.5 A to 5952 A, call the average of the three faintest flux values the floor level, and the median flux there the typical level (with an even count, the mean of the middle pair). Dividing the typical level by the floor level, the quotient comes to 1.009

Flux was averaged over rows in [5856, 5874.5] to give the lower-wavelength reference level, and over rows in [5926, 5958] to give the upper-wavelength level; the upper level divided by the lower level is 0.97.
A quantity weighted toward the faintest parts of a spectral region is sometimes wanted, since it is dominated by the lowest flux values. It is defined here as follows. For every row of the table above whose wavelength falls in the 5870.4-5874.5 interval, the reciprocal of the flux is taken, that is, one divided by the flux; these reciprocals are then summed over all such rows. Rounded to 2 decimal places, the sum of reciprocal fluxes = 1.84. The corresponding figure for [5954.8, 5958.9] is 1.97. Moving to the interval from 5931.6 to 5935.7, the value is 1.99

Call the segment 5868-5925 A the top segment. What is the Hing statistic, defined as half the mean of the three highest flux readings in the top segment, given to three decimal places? 0.821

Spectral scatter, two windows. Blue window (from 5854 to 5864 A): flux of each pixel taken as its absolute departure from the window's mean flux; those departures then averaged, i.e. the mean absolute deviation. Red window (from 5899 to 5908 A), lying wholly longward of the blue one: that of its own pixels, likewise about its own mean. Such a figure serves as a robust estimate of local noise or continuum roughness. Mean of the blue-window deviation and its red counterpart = 0.0220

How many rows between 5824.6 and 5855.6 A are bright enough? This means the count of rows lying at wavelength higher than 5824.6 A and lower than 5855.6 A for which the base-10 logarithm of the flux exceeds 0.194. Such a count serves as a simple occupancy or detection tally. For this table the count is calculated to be 23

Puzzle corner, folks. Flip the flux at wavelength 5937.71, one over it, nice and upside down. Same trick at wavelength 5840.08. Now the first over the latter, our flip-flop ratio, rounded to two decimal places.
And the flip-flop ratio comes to 1.04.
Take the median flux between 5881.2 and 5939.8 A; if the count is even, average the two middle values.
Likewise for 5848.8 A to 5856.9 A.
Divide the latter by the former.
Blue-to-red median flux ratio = 1.05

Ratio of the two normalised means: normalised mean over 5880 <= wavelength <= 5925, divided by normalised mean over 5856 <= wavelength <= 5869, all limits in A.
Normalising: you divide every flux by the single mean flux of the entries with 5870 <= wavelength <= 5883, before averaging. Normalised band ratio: 0.93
